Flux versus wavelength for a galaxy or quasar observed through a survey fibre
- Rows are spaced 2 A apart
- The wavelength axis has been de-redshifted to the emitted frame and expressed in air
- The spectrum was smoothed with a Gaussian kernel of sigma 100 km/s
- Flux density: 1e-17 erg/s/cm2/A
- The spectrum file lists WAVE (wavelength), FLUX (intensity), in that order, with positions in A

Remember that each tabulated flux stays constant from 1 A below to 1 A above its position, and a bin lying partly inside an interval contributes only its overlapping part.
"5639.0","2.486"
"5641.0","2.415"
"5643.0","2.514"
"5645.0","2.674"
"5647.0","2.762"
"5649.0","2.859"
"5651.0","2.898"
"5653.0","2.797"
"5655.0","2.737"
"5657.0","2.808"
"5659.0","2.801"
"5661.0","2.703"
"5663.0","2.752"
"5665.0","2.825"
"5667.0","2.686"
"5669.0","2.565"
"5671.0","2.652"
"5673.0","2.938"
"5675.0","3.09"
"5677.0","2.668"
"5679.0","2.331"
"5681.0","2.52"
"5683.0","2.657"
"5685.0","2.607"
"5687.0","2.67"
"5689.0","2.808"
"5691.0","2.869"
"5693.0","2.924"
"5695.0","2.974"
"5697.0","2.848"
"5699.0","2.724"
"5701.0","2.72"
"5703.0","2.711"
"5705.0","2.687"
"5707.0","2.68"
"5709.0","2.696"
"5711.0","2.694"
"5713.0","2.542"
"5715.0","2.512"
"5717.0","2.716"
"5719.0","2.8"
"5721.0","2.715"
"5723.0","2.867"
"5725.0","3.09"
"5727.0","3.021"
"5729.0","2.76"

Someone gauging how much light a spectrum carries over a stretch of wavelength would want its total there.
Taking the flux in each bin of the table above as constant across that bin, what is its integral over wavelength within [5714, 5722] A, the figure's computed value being 21.5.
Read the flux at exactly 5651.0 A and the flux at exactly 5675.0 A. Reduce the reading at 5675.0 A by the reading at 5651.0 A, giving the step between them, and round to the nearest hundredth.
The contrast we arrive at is 0.19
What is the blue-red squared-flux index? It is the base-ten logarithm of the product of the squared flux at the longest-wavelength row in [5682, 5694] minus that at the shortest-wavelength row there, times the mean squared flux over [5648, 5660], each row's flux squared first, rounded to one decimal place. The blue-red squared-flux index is 1.1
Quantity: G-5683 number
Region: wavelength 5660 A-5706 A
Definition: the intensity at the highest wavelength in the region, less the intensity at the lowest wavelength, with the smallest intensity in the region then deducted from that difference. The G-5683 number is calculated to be -2.35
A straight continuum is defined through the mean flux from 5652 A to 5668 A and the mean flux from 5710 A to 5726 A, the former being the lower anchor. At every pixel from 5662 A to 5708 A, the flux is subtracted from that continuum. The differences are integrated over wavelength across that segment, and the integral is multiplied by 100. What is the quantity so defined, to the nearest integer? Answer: 89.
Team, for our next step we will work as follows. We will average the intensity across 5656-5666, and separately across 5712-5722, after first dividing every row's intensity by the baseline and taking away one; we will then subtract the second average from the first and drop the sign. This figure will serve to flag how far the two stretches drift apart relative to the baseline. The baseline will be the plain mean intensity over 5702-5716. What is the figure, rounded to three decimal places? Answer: 0.046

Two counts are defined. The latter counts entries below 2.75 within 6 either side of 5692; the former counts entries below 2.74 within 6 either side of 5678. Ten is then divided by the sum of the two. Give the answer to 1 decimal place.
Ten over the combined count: 2.0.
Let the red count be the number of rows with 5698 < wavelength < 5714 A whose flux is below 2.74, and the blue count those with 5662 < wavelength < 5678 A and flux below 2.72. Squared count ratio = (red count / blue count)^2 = 4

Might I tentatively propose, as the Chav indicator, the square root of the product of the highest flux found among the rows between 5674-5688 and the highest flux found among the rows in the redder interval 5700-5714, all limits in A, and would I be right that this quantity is 2.90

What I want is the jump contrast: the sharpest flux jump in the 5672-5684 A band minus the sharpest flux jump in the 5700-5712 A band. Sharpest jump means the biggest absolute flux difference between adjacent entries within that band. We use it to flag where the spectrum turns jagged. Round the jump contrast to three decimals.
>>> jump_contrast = 0.398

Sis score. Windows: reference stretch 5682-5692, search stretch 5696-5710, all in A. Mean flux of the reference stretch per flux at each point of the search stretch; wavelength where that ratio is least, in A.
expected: 5697.0 A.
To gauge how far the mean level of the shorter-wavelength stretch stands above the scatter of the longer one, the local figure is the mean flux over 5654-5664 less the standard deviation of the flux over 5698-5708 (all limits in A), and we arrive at 2.74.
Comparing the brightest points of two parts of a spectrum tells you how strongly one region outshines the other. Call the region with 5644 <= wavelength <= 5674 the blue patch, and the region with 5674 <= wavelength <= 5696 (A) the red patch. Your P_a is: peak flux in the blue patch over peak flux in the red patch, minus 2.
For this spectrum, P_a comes -1.05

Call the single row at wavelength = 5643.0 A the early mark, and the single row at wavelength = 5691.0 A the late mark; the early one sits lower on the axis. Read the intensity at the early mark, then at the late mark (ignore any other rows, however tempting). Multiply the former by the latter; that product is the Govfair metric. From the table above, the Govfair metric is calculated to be 7.2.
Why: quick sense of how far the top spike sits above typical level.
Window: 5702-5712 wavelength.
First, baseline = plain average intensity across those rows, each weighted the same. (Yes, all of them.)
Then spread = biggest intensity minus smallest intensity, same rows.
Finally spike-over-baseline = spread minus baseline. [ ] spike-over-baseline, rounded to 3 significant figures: -2.66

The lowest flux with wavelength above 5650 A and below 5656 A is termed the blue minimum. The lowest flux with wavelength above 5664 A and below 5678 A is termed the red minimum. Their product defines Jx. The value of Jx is 7.02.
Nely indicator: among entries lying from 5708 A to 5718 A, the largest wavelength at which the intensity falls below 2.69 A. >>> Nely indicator 5715.0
